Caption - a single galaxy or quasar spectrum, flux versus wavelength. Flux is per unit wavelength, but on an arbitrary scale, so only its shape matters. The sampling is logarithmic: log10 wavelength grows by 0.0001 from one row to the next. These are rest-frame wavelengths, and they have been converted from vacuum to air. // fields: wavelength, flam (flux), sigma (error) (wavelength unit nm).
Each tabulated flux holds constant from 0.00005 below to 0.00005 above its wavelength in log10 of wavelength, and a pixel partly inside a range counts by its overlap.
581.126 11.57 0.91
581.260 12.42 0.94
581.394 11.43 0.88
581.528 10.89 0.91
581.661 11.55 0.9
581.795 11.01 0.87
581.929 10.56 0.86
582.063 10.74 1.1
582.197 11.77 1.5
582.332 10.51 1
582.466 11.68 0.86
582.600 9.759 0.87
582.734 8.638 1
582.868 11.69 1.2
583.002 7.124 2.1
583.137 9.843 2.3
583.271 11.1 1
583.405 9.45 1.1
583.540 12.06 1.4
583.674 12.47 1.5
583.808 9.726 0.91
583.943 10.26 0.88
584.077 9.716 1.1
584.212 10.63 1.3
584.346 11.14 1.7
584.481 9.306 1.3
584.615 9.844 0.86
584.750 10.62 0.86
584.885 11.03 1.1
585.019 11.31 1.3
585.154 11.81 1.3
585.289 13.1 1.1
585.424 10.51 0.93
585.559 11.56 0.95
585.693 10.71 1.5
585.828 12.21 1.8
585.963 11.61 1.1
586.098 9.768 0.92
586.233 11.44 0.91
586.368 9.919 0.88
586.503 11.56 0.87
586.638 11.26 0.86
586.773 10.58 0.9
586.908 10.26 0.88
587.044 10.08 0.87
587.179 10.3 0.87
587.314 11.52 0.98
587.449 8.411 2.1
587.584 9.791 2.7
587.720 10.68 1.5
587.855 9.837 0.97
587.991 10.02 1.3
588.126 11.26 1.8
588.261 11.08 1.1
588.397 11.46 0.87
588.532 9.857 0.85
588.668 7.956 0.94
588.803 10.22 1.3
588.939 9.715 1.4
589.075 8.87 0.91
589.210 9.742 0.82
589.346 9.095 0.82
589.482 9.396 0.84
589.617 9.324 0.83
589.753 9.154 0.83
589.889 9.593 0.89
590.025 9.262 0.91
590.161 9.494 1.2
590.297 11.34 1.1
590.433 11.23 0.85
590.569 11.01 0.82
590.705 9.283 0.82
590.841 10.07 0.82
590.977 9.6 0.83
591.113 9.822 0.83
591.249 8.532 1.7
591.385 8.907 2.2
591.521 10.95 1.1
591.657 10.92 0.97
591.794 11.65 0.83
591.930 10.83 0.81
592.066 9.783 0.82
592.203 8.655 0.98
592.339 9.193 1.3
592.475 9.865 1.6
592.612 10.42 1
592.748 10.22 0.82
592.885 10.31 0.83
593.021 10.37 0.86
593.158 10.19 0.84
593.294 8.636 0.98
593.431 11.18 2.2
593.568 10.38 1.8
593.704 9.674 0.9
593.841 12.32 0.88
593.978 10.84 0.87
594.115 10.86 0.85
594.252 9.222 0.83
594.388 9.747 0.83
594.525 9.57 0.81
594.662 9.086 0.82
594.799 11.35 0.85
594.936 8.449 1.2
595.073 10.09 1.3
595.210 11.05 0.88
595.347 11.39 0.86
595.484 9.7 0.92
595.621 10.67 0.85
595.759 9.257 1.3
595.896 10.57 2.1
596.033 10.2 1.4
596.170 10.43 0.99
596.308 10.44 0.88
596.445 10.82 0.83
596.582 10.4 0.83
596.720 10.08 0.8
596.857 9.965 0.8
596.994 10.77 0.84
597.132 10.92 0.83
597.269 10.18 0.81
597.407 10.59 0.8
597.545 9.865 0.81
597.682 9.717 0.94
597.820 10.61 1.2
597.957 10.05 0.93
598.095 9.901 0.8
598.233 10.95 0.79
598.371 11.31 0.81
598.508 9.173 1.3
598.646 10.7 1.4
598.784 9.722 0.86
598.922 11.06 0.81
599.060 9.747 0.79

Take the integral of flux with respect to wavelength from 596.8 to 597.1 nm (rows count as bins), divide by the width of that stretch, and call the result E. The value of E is 10.4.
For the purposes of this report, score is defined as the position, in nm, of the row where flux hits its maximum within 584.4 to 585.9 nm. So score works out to 585.289 nm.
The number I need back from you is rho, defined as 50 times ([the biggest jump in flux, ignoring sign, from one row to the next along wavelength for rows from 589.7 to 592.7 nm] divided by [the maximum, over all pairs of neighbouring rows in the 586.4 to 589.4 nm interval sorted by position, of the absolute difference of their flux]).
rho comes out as 33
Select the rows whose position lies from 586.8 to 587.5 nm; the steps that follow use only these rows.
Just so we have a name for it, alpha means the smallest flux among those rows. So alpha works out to 8.411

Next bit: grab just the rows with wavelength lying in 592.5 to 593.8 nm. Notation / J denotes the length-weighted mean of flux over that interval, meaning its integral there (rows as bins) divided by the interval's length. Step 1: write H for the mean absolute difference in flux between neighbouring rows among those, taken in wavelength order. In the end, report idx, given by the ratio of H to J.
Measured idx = 0.075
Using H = 0.8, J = 10.2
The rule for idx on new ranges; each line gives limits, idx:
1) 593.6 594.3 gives 0.136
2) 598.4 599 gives 0.125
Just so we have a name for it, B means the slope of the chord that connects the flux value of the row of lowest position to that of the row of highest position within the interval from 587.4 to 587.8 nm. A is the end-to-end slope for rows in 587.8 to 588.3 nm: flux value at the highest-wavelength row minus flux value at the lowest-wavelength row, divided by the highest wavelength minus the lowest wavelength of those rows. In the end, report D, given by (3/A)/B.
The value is 0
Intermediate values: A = 3.1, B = 8.4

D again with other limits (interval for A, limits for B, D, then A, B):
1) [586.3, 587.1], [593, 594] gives 26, 0.2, 0.5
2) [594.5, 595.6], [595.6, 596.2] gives -51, 0.1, -0.4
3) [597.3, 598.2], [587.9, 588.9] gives -12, -1.0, 0.2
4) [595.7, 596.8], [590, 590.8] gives 113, 0.9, 0.0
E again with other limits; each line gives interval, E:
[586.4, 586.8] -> 11.1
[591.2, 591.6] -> 9.6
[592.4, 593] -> 10.2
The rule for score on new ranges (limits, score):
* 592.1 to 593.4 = 592.612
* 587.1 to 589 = 587.314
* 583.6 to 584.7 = 583.674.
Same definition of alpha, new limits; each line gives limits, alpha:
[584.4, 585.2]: 9.306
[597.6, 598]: 9.717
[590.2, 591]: 9.283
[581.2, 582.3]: 10.56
